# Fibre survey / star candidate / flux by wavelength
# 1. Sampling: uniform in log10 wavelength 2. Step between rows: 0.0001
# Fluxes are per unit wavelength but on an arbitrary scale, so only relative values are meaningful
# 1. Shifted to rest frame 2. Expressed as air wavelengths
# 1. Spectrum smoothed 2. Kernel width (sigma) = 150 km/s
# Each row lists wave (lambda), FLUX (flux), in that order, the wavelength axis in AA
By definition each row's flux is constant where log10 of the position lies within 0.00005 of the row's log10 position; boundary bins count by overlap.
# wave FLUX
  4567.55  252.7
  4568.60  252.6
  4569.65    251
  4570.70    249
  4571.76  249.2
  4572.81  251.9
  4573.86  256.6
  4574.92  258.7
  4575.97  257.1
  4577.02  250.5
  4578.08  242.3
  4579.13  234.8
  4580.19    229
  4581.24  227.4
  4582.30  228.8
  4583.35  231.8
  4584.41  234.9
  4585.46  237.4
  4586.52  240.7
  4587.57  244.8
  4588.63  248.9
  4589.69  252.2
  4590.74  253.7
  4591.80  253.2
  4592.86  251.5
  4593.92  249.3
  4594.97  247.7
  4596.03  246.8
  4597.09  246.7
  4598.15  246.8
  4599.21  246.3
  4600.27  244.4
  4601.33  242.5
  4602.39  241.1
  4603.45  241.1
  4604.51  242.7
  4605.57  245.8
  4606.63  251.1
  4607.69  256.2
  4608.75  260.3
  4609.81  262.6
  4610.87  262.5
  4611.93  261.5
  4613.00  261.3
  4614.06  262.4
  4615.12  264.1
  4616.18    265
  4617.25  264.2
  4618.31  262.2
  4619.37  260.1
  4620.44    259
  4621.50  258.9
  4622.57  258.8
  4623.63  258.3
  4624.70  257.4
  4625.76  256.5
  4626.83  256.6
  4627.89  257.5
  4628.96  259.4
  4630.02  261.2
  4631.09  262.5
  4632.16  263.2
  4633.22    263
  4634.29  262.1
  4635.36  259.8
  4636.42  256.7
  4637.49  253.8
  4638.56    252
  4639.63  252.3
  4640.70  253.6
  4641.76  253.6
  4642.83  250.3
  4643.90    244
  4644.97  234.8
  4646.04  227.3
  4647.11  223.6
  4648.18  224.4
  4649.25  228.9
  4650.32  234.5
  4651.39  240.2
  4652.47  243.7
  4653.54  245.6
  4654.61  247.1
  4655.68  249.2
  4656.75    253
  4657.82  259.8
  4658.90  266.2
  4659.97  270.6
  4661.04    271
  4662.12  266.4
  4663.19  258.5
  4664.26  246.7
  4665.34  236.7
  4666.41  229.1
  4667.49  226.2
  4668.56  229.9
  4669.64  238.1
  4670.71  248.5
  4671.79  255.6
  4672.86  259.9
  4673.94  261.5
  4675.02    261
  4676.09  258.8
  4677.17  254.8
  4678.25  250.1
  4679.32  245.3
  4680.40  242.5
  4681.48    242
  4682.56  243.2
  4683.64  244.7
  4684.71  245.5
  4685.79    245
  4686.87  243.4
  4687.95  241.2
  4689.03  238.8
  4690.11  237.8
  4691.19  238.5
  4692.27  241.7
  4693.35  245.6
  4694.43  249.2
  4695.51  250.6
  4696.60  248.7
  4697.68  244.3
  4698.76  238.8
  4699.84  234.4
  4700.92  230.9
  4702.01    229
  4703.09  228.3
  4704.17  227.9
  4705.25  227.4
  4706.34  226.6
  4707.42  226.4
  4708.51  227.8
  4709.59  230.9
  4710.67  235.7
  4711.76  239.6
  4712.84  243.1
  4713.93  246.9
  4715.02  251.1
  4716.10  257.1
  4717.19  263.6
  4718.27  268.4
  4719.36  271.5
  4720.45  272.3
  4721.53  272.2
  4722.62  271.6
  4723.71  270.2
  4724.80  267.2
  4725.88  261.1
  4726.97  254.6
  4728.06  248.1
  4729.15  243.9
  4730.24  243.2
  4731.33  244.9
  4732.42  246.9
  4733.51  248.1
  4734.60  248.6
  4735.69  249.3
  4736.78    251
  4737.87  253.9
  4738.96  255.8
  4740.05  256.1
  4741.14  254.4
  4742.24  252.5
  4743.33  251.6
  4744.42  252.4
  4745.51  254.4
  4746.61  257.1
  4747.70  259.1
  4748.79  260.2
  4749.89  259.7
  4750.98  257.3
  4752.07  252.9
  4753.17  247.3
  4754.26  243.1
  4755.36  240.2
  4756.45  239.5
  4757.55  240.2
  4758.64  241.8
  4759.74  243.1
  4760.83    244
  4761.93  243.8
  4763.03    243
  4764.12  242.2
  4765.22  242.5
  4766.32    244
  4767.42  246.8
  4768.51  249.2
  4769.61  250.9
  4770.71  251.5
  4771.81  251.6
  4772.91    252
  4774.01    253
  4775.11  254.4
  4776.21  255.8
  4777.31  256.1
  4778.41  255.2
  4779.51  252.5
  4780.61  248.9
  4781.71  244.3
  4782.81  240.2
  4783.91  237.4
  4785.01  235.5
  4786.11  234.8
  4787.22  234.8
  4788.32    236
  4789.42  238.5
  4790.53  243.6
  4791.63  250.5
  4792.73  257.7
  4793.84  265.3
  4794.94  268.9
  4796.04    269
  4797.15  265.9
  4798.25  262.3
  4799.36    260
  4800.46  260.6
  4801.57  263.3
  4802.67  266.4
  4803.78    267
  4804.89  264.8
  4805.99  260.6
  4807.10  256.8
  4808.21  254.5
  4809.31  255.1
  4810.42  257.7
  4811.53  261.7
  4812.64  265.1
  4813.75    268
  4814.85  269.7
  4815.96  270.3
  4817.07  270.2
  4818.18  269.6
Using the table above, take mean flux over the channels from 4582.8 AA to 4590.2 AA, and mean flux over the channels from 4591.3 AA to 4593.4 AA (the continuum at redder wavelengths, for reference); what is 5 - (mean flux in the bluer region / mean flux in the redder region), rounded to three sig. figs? 4.04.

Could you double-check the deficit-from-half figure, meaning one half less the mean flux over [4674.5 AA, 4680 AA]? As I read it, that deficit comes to -253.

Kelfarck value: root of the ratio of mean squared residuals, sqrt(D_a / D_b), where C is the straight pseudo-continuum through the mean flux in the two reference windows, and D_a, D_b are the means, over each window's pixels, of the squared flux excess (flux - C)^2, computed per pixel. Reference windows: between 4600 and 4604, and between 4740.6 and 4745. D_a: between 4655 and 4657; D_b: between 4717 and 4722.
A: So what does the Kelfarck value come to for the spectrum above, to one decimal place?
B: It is 0.3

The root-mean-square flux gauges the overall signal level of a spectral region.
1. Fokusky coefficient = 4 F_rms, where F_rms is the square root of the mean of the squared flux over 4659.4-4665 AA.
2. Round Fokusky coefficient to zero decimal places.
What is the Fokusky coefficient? 1051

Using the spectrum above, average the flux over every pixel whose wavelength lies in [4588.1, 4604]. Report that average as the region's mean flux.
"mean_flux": 247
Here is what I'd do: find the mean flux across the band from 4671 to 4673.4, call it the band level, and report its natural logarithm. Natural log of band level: 5.55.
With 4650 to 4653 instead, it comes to 5.48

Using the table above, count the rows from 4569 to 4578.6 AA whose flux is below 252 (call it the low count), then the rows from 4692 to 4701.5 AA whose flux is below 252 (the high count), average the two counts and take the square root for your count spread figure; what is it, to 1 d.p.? 2.7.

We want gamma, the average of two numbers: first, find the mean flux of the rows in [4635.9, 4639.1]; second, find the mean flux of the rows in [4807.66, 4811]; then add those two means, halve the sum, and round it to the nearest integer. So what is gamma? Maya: 255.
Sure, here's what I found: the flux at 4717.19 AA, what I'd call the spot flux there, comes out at 263.6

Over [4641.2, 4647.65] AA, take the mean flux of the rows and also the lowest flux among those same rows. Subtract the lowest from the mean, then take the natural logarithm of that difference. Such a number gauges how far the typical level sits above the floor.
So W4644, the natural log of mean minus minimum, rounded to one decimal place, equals 2.7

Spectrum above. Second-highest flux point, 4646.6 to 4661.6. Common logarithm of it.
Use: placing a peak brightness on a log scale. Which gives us 2.43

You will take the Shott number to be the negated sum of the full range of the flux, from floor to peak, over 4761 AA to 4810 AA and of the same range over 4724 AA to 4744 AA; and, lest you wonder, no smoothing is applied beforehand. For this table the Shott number -58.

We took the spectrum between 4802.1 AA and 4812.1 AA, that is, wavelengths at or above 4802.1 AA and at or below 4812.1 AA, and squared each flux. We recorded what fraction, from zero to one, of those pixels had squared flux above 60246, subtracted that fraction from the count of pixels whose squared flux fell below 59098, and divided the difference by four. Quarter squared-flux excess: -0.25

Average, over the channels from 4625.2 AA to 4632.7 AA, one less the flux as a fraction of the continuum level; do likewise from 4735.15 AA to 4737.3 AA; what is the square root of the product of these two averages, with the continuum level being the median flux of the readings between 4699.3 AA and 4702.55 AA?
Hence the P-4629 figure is 0.10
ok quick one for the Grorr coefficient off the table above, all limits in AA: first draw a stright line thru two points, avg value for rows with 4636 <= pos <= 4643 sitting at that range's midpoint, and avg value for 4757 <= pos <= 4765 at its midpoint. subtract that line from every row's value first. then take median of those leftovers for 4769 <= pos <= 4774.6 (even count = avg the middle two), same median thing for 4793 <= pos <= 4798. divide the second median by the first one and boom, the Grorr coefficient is 2.8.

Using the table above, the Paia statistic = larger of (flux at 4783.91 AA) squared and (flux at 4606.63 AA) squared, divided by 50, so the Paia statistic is 1261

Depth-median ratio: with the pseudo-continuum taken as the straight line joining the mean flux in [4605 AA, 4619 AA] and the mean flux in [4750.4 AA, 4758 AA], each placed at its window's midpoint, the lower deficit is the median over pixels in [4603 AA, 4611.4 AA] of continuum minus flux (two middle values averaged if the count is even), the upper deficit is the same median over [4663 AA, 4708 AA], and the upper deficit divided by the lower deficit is 1.5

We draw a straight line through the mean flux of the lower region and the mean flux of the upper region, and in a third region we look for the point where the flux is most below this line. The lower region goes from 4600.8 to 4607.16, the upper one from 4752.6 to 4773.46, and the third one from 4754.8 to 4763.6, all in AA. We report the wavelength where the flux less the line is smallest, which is 4756.45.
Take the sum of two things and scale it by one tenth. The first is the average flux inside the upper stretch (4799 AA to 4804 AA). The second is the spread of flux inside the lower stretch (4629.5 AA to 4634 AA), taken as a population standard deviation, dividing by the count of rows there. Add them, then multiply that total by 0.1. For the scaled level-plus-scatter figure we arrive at 26.4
